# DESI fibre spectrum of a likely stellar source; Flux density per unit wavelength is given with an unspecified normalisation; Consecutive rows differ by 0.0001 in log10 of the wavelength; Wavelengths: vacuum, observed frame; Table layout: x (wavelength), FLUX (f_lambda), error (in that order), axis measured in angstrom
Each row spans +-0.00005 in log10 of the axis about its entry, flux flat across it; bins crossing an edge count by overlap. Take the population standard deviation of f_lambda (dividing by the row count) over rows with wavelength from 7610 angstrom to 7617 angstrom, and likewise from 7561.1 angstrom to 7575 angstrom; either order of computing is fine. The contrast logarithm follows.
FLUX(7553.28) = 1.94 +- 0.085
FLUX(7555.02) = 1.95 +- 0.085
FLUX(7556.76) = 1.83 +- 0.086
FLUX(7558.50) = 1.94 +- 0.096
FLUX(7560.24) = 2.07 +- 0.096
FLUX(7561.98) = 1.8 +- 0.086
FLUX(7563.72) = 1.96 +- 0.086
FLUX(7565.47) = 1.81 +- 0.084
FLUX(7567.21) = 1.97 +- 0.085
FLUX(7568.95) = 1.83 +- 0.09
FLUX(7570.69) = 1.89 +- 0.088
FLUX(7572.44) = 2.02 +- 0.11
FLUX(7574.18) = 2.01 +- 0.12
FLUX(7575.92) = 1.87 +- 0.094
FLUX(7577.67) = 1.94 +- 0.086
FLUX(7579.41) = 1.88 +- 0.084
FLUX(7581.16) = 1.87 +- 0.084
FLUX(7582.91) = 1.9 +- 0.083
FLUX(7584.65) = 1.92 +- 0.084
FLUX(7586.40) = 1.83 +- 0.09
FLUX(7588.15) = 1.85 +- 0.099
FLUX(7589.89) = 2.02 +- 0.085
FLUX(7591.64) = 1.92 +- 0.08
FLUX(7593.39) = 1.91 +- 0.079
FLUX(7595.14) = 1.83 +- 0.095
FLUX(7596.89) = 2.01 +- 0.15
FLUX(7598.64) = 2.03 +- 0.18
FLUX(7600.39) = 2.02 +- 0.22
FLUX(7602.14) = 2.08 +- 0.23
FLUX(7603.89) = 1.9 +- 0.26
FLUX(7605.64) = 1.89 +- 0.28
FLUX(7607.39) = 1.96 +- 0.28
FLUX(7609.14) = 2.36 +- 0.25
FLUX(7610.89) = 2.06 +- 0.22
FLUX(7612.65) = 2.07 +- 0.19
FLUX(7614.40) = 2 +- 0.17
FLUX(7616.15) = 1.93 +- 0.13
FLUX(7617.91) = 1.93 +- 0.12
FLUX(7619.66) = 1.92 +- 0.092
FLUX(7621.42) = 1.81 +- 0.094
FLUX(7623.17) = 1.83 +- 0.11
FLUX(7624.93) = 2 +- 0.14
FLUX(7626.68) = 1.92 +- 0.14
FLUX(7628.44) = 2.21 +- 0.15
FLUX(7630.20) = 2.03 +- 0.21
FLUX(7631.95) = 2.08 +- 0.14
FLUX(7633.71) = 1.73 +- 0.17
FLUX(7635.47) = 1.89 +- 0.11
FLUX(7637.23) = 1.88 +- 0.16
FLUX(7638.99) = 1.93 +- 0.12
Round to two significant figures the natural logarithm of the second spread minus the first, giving -3.6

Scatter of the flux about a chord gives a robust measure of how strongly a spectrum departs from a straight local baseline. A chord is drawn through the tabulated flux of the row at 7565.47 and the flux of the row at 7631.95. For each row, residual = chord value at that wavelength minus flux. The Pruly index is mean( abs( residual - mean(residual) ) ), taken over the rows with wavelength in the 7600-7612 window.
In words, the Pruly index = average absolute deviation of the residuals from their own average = 0.104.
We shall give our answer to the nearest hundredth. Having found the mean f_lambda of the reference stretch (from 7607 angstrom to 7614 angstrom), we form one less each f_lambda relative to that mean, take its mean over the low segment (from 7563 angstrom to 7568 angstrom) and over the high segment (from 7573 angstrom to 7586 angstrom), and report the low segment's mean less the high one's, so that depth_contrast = 0.00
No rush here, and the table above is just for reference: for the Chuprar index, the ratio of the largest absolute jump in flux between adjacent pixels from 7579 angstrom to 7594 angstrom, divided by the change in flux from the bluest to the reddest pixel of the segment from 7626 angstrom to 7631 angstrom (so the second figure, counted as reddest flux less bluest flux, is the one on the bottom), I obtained 2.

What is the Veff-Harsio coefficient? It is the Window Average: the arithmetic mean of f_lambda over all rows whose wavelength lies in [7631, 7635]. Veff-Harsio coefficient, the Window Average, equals 1.91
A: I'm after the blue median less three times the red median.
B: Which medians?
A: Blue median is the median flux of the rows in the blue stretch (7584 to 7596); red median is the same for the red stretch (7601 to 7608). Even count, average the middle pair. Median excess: -3.88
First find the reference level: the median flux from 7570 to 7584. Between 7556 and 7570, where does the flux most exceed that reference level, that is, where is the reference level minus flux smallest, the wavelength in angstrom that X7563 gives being 7560.24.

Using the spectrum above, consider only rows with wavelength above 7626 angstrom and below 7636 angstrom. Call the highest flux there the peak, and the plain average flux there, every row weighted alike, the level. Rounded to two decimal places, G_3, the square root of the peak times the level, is 2.09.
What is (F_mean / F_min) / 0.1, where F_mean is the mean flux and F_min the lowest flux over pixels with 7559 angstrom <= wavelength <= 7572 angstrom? 10.6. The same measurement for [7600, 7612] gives 10.8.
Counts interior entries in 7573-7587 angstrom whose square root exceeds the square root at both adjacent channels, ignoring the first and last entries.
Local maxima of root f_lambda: 2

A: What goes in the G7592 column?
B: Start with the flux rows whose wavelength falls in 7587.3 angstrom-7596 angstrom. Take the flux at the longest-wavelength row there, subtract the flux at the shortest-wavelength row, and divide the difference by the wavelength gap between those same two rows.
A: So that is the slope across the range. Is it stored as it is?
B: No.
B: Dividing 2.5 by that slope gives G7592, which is -874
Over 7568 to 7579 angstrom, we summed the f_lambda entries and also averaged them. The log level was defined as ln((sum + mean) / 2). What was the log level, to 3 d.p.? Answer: 1.909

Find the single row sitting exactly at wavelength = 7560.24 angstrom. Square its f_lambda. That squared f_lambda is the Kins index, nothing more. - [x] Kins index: 4.3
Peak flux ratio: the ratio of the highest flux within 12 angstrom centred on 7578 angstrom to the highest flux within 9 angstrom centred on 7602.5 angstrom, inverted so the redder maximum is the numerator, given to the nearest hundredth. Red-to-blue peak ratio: 1.03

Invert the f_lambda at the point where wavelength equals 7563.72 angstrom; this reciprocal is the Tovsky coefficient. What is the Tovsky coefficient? 0.510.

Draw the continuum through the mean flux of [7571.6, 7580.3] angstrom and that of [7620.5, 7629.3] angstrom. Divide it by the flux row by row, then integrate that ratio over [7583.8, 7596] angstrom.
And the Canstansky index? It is 13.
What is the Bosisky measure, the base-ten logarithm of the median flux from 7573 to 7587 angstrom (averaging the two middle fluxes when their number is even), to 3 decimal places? 0.276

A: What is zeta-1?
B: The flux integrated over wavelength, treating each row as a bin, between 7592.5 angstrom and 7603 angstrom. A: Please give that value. 20.8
